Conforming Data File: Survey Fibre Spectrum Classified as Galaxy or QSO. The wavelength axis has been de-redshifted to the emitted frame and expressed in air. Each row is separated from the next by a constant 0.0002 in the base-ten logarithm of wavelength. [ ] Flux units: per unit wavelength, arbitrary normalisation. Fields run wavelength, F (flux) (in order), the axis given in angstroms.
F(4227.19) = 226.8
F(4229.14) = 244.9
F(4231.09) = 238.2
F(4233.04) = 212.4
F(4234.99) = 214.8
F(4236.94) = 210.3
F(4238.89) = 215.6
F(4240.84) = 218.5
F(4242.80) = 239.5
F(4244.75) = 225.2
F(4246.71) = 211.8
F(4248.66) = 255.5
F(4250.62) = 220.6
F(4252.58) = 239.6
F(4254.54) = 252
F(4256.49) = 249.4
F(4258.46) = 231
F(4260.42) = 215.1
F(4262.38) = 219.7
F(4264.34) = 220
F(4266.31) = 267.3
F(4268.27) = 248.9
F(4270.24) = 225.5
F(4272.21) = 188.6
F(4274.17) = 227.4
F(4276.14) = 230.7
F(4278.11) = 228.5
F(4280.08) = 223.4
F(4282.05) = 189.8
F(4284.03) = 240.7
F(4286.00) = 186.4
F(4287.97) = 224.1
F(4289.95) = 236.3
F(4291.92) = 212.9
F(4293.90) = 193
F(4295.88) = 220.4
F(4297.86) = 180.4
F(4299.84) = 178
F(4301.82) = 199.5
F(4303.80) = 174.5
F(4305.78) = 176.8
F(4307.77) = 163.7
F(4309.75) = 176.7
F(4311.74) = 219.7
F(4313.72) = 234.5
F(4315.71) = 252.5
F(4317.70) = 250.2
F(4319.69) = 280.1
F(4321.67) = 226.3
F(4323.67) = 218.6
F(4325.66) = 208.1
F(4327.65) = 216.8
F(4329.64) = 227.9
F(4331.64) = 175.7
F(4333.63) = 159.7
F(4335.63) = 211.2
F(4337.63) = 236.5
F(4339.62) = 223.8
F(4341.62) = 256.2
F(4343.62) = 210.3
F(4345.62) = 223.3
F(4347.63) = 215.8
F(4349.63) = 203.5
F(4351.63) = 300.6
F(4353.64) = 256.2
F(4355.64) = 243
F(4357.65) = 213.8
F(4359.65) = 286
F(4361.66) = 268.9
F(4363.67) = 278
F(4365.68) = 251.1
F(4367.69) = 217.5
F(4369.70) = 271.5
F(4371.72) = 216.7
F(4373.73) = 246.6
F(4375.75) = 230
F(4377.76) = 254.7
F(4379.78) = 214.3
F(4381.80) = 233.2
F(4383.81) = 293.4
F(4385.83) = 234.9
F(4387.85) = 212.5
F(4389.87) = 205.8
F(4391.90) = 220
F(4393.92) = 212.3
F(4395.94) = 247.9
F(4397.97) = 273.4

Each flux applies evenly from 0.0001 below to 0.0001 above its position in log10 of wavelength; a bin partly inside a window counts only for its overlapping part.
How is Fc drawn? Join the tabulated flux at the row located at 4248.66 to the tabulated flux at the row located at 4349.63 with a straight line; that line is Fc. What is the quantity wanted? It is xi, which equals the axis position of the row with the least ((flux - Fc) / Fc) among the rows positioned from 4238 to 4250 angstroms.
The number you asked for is 4246.71 angstroms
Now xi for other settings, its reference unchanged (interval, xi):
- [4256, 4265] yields 4260.42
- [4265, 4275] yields 4272.21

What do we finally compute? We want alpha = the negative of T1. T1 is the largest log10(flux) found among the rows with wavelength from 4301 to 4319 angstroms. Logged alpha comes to -2.40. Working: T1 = 2.402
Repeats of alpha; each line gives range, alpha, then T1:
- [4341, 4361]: -2.48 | 2.478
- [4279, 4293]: -2.38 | 2.381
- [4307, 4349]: -2.45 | 2.447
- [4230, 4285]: -2.43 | 2.427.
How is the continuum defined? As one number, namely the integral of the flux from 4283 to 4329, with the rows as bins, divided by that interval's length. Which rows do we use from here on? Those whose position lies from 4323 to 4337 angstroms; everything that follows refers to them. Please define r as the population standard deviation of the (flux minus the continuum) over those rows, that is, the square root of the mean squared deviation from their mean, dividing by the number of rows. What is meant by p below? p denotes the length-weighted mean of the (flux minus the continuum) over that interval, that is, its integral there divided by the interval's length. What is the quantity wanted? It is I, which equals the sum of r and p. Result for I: 14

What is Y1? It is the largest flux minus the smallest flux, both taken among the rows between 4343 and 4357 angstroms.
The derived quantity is 97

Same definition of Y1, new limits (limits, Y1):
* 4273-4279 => 3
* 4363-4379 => 61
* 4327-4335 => 68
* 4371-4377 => 30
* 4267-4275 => 60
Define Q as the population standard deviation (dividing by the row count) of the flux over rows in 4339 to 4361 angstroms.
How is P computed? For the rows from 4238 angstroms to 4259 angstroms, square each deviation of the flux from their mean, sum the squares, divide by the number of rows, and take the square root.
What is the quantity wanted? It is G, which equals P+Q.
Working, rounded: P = 15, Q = 31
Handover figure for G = 45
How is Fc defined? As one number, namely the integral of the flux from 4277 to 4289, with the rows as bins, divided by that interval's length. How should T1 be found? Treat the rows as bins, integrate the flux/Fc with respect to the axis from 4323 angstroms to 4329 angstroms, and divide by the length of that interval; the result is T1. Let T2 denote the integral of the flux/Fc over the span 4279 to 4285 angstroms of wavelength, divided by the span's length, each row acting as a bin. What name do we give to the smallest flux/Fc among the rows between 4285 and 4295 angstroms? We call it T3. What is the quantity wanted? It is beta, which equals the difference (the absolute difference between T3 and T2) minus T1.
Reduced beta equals -0.853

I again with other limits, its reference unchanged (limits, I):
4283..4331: 29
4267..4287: 29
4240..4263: 35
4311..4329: 44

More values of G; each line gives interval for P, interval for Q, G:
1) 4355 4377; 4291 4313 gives 44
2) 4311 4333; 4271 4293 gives 45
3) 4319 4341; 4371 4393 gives 54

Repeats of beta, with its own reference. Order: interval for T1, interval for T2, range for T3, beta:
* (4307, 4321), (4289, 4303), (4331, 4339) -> -0.852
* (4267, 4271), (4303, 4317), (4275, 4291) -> -1.045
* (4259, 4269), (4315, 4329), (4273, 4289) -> -0.856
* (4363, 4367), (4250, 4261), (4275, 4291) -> -0.976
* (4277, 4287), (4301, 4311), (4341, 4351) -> -0.878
